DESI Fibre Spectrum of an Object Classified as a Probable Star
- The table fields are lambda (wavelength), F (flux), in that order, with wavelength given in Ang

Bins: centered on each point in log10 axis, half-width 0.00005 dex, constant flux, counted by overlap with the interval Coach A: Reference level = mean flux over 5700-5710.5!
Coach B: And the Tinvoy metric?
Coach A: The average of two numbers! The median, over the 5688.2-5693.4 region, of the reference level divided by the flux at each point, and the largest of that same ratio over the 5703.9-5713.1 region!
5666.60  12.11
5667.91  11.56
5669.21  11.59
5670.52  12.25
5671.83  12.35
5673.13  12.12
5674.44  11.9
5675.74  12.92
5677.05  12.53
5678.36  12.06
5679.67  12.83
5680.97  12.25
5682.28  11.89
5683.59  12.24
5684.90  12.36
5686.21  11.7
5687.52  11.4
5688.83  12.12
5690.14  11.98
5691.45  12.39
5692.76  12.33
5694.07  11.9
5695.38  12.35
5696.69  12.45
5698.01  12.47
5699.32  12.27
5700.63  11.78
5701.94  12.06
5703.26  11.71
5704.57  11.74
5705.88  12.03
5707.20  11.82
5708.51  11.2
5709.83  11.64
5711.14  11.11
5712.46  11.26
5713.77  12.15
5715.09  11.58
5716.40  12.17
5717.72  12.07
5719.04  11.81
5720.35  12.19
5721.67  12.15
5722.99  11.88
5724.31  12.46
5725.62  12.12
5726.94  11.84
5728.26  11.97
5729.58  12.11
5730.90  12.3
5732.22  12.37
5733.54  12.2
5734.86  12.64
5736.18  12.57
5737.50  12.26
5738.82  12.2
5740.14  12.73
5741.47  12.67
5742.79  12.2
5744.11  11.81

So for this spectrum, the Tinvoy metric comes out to 1.01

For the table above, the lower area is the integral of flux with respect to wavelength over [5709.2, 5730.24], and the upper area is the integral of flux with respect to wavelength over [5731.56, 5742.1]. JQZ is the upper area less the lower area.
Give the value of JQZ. -119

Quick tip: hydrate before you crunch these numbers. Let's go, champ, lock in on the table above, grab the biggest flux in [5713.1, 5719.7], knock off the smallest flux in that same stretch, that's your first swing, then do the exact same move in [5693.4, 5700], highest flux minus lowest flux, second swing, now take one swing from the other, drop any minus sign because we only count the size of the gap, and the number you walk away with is 0.020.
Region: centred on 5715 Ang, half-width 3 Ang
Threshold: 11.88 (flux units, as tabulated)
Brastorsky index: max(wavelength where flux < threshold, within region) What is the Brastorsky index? 5715.09 Ang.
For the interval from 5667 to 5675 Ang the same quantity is 5669.21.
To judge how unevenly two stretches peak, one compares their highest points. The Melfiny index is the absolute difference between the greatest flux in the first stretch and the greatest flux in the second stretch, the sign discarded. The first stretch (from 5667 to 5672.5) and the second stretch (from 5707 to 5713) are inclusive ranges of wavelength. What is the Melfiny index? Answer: 0.53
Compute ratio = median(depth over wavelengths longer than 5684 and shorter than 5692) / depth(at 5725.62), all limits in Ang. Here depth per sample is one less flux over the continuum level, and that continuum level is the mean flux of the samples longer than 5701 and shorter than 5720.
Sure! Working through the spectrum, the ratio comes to 1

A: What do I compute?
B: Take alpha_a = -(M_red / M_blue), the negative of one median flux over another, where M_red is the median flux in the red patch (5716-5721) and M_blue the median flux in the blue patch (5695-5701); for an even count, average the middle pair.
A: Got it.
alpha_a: -0.98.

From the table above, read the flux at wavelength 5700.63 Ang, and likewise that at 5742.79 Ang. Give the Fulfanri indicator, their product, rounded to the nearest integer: 144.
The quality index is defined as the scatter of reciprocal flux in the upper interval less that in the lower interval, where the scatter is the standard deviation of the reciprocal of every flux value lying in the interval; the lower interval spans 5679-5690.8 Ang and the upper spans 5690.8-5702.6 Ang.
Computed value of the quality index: -0.0011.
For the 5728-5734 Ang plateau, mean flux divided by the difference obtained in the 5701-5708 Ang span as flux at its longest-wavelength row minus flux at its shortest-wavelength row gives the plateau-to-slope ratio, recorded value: -51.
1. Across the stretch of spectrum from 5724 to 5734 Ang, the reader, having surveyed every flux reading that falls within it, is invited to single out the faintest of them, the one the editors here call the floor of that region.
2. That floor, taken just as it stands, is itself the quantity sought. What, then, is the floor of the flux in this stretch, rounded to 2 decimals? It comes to 11.84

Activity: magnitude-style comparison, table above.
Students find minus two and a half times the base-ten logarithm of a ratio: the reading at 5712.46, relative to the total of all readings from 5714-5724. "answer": 2.18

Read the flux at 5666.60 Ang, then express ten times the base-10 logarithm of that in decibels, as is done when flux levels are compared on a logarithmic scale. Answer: 10.83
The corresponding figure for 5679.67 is 11.08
